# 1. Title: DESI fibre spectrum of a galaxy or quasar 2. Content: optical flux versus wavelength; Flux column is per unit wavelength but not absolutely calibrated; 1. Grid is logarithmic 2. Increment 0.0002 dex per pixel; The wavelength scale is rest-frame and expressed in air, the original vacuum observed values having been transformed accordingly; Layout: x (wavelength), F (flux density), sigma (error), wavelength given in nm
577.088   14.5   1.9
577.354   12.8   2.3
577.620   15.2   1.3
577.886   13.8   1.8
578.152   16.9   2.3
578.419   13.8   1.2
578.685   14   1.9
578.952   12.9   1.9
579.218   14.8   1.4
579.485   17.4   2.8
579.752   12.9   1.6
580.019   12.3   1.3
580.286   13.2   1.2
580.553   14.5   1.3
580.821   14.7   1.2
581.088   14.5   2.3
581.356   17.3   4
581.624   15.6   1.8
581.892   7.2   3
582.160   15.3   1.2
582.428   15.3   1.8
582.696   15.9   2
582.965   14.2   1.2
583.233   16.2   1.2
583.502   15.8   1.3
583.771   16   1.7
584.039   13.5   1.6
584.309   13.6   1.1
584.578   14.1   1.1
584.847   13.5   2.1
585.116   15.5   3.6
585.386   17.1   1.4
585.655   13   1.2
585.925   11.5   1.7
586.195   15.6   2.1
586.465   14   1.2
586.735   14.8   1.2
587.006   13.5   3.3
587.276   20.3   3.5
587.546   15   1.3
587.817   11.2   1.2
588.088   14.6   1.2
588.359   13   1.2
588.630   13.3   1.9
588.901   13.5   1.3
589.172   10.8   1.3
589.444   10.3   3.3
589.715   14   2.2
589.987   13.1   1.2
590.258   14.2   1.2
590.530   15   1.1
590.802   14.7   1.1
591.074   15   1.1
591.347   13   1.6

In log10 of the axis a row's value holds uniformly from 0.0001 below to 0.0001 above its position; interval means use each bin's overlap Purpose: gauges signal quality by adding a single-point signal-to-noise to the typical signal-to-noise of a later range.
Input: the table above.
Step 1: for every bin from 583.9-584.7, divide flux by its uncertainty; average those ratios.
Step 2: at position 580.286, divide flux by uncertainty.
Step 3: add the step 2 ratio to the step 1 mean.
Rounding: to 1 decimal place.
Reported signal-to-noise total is 22.2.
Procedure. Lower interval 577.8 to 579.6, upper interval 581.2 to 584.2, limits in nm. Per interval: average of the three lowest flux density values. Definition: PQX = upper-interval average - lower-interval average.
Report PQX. -1.9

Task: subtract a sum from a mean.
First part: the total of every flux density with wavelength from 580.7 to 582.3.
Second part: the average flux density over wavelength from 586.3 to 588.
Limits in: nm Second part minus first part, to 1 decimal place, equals -69.8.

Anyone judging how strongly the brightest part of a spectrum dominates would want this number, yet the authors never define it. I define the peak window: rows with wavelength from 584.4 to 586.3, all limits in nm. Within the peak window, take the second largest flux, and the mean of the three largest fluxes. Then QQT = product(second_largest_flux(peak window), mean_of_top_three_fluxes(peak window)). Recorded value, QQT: 251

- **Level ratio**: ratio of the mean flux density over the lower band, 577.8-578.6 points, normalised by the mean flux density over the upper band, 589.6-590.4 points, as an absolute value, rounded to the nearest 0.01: 1.08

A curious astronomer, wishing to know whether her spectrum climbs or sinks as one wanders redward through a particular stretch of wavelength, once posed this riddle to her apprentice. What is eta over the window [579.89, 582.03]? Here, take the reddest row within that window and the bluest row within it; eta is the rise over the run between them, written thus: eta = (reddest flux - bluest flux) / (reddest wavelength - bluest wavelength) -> -2.7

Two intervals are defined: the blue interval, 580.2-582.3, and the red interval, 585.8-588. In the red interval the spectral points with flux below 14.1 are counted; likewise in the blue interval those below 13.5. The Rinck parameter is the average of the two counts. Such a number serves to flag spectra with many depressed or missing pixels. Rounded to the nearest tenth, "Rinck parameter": 3.0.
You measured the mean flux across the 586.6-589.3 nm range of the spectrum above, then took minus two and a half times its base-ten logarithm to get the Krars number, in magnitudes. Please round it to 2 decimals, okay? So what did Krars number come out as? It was -2.87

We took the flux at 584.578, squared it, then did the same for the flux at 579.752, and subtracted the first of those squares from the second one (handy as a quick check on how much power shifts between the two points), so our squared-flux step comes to -32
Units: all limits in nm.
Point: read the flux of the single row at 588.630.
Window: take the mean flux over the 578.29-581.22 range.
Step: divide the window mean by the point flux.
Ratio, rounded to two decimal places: 1.06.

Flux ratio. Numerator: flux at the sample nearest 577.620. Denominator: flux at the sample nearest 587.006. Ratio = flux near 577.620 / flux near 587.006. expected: 1.1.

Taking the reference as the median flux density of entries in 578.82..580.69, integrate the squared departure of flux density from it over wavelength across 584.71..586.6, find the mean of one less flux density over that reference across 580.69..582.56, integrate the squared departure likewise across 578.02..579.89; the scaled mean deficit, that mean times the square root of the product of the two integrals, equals -0.7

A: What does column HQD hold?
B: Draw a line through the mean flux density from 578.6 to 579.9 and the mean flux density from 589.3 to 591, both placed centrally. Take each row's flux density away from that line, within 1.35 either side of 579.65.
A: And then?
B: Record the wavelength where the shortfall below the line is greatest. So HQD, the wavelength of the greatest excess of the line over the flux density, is 580.019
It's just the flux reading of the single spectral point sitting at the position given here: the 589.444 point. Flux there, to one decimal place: 10.3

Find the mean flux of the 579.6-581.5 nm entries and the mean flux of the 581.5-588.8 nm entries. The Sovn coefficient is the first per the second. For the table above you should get 0.99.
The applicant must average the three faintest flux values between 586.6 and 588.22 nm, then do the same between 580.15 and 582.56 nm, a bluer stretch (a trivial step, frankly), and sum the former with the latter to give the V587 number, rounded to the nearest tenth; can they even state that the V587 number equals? 24.7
